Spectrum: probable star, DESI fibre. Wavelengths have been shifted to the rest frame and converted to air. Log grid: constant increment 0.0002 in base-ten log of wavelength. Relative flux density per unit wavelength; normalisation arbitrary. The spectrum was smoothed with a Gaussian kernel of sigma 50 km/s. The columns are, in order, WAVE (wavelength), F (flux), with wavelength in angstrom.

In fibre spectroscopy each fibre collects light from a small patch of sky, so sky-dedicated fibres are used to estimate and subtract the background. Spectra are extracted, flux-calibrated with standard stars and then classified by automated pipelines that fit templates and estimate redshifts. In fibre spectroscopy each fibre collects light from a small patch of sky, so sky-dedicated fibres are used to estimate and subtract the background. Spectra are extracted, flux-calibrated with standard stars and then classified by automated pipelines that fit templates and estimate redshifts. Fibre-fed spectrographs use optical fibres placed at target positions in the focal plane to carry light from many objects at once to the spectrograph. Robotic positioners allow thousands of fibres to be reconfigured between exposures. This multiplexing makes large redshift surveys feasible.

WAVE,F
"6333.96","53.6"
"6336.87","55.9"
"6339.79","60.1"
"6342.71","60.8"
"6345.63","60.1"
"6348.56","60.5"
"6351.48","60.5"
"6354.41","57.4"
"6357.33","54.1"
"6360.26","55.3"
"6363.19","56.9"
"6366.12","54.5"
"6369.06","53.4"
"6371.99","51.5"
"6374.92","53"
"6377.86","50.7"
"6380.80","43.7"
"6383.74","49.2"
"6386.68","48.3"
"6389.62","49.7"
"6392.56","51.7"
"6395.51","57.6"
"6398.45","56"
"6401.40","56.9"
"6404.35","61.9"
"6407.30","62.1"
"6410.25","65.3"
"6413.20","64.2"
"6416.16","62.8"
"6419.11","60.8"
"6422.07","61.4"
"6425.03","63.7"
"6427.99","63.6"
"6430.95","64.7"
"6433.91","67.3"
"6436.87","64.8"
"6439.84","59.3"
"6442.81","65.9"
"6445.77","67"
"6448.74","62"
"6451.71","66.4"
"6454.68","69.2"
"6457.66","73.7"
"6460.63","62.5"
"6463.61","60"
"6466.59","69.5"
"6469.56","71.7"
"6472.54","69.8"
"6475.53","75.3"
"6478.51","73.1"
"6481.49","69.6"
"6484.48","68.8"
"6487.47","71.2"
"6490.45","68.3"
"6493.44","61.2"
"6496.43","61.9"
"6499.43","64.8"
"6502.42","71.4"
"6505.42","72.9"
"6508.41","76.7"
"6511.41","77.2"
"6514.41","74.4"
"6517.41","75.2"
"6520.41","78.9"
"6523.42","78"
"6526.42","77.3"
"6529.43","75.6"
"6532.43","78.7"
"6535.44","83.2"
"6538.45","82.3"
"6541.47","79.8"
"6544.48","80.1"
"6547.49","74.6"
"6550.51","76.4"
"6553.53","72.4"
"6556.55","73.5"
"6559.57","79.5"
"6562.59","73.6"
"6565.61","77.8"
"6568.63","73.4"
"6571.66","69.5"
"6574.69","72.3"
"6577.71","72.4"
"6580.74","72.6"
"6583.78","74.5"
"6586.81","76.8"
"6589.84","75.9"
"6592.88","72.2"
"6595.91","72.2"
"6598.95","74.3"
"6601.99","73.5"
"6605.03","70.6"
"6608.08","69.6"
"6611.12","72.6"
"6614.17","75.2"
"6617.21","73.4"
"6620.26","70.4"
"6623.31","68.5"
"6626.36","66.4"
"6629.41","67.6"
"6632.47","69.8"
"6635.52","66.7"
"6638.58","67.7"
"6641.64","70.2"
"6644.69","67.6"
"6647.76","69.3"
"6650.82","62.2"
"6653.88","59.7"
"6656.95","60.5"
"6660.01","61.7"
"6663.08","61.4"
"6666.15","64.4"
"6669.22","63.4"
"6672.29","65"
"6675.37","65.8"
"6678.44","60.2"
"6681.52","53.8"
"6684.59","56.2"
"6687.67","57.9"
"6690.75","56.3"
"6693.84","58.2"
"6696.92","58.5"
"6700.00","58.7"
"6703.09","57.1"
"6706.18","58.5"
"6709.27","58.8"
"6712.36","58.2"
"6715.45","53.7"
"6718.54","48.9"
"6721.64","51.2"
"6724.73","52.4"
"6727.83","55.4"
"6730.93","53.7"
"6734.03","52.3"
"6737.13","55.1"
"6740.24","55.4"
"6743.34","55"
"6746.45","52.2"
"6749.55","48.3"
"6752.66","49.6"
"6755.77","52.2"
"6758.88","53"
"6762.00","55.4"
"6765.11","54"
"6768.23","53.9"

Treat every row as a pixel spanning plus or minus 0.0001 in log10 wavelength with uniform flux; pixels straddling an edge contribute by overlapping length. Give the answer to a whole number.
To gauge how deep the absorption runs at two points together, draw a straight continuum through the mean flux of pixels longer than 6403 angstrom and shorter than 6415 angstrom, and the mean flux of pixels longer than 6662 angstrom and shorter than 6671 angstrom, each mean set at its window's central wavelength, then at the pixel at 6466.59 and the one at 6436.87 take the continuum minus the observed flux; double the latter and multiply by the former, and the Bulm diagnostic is 18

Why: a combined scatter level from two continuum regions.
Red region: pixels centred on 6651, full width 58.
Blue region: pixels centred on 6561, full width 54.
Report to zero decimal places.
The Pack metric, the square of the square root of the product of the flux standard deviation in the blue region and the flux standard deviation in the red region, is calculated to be 13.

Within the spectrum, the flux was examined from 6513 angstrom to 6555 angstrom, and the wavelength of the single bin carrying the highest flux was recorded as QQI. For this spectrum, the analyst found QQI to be 6535.44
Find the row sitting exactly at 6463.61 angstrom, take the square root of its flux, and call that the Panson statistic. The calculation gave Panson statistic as 7.75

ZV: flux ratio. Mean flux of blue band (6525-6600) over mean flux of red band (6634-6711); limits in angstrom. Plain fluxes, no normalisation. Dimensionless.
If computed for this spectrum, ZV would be 1.2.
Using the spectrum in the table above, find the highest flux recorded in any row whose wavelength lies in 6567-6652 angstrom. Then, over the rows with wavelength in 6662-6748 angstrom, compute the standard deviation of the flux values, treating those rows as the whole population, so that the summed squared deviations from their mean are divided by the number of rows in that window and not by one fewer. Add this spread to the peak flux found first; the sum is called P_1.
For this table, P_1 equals 81.0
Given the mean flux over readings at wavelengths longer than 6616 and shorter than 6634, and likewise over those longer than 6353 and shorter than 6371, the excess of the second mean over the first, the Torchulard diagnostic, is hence -14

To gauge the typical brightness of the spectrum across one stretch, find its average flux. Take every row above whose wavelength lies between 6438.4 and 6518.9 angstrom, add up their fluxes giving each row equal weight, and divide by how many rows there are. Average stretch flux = 69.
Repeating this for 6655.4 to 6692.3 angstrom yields 61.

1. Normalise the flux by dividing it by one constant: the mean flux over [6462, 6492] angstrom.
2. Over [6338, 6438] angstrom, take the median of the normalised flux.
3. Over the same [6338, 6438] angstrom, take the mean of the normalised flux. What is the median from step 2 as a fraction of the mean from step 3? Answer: 1.02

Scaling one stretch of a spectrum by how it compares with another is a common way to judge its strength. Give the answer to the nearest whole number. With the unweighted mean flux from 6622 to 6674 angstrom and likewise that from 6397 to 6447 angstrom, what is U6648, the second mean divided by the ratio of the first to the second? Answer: 60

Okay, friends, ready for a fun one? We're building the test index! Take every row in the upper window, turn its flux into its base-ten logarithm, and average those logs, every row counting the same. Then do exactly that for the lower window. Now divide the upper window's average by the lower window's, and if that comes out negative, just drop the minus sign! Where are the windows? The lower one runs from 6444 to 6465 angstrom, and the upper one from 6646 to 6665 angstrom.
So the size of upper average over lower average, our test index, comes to 0.99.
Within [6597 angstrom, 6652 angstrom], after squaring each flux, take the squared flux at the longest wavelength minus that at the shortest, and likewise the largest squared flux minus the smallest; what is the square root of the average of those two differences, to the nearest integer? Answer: 8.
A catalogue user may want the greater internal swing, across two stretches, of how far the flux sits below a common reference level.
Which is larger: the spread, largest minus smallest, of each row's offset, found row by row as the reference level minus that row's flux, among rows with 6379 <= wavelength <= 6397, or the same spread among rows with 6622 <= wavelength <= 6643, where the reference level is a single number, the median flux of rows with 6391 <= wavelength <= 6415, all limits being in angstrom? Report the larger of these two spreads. 14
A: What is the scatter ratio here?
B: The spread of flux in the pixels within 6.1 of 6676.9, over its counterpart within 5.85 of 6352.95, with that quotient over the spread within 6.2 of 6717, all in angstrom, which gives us 0.5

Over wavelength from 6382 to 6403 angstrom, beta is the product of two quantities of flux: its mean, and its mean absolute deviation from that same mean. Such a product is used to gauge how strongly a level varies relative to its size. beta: 184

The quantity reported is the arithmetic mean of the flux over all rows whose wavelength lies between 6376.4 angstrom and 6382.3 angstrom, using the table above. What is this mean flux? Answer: 47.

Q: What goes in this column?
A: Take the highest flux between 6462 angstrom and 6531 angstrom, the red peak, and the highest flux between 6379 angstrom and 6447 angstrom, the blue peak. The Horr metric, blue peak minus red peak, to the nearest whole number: -12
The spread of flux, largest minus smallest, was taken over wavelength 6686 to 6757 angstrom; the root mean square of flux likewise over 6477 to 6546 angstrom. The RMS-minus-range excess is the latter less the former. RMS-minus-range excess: 64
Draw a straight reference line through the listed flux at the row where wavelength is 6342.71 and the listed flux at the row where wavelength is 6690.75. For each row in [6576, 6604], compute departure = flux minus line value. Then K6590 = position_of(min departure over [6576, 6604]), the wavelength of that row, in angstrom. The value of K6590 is 6592.88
